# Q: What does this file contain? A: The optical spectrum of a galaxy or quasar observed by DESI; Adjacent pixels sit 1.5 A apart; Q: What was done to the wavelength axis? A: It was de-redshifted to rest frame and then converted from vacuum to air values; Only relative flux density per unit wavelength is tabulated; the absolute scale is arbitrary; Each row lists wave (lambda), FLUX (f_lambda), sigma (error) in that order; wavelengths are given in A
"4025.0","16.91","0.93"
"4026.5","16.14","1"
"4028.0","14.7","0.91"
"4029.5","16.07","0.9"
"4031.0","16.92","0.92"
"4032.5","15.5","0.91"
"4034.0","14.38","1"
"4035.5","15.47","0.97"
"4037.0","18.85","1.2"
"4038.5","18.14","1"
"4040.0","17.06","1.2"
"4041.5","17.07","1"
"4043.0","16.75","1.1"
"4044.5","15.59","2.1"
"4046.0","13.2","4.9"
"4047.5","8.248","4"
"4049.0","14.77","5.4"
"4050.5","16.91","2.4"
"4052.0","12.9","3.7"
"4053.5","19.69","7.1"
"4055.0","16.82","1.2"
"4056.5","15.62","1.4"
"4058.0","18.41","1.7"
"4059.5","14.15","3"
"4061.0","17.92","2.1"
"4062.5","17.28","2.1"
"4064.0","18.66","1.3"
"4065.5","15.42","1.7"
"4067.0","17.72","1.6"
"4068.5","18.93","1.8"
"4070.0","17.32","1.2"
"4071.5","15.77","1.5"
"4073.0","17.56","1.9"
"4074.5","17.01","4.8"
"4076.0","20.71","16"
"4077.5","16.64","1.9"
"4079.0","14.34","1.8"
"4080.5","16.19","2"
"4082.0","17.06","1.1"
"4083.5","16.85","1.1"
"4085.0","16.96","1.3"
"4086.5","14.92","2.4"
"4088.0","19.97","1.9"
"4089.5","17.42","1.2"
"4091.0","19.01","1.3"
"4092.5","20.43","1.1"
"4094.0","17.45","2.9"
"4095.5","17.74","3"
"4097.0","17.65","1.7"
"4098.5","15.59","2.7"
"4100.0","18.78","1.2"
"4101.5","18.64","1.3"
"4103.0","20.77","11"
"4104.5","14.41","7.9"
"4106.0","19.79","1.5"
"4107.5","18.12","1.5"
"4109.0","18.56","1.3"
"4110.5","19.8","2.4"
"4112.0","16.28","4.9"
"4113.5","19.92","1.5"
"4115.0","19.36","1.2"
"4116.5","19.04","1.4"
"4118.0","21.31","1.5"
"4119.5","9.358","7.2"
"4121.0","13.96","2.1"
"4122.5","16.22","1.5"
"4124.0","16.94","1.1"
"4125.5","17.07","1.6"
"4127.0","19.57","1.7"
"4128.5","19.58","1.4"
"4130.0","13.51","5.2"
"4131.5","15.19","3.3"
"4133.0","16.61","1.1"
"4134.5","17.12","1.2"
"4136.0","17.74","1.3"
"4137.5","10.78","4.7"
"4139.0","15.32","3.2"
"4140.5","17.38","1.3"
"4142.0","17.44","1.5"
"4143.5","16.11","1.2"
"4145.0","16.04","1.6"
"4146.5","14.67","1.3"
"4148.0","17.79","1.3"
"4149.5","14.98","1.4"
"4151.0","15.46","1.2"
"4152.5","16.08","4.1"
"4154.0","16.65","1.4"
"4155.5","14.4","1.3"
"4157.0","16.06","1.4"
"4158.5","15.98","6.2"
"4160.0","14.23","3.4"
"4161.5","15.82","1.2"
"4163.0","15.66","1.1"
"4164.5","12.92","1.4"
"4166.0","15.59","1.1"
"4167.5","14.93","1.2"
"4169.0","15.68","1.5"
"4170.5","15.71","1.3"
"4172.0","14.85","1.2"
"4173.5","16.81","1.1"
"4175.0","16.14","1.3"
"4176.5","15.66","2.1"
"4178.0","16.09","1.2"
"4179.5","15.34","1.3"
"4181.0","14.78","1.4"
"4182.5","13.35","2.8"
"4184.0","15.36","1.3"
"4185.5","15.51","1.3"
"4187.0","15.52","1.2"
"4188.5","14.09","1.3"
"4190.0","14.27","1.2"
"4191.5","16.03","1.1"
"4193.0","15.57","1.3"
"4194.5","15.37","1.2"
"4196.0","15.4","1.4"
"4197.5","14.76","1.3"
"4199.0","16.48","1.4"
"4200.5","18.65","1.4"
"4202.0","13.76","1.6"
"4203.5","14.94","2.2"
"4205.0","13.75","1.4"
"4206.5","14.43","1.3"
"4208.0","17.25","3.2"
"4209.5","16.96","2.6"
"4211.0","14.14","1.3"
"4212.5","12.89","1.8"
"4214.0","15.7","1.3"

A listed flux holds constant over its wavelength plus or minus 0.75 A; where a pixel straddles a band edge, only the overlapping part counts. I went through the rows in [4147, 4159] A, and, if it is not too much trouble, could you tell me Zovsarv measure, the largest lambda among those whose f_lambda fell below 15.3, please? 4155.5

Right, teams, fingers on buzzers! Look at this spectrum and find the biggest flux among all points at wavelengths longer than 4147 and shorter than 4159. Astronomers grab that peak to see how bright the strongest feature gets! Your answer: 17.79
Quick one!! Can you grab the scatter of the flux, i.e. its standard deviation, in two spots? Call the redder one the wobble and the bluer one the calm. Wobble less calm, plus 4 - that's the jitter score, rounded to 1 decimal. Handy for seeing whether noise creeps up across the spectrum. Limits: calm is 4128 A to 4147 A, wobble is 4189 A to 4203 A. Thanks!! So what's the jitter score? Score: 3.2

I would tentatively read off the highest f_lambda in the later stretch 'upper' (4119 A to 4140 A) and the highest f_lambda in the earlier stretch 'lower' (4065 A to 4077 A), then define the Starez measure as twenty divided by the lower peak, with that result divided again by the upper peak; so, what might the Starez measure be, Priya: 0.0493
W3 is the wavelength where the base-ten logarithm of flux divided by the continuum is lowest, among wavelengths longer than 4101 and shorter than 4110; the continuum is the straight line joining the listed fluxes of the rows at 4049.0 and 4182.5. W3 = 4104.5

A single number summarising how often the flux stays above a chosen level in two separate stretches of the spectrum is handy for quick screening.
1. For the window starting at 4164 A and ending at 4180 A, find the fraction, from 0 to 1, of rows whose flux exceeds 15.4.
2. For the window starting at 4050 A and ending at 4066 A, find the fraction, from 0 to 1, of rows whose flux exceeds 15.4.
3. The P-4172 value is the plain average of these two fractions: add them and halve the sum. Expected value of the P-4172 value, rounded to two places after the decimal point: 0.73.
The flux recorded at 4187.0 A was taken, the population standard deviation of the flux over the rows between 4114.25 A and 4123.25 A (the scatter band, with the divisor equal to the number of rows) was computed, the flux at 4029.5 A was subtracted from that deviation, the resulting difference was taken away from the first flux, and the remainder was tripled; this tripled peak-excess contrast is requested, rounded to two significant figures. 83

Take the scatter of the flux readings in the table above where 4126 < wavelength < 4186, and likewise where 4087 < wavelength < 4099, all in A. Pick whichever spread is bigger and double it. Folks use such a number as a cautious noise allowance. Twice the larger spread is 3.2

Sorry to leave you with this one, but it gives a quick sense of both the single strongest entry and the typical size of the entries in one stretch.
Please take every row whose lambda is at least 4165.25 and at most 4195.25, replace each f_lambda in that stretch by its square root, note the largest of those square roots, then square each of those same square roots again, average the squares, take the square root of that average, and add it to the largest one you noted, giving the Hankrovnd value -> 8.0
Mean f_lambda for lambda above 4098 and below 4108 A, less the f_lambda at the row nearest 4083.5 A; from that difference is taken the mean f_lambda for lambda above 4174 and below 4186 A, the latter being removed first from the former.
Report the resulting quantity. -14.1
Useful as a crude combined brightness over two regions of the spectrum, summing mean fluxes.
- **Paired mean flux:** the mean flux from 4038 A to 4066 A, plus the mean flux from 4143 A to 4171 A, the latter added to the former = 31.5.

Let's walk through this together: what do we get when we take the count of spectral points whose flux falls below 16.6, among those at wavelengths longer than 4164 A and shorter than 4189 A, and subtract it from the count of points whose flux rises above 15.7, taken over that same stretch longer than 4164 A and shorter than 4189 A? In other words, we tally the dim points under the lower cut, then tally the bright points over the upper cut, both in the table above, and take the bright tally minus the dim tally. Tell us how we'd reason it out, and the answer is -12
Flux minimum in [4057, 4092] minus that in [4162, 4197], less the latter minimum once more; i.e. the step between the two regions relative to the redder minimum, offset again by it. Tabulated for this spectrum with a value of -12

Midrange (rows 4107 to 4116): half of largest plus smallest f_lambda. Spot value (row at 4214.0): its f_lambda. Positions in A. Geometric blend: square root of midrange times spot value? 16.9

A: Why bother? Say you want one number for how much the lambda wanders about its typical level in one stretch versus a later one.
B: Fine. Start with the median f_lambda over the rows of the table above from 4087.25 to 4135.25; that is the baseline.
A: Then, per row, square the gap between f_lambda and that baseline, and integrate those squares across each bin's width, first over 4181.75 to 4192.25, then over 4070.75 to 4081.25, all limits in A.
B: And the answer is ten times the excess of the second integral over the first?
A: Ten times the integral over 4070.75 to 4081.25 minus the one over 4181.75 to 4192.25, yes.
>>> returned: -601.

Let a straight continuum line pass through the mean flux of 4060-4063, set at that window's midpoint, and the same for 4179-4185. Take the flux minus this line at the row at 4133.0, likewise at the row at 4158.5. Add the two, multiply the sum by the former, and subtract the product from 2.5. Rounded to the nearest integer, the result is 1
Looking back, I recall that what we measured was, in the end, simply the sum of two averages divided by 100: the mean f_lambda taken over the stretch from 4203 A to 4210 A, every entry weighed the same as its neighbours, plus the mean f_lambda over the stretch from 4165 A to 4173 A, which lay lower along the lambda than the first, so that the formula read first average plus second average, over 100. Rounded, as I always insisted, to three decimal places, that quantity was 0.308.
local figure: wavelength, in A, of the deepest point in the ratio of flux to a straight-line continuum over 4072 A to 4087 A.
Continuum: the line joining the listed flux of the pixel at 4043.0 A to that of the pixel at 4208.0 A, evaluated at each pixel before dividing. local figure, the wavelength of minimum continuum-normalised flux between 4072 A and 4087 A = 4079.0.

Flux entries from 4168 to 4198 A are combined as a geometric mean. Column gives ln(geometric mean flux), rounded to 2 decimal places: 2.73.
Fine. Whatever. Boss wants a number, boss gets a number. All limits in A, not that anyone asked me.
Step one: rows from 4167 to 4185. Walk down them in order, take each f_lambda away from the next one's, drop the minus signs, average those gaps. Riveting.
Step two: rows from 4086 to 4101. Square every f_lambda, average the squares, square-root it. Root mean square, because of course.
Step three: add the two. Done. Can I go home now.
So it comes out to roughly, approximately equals 18.9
